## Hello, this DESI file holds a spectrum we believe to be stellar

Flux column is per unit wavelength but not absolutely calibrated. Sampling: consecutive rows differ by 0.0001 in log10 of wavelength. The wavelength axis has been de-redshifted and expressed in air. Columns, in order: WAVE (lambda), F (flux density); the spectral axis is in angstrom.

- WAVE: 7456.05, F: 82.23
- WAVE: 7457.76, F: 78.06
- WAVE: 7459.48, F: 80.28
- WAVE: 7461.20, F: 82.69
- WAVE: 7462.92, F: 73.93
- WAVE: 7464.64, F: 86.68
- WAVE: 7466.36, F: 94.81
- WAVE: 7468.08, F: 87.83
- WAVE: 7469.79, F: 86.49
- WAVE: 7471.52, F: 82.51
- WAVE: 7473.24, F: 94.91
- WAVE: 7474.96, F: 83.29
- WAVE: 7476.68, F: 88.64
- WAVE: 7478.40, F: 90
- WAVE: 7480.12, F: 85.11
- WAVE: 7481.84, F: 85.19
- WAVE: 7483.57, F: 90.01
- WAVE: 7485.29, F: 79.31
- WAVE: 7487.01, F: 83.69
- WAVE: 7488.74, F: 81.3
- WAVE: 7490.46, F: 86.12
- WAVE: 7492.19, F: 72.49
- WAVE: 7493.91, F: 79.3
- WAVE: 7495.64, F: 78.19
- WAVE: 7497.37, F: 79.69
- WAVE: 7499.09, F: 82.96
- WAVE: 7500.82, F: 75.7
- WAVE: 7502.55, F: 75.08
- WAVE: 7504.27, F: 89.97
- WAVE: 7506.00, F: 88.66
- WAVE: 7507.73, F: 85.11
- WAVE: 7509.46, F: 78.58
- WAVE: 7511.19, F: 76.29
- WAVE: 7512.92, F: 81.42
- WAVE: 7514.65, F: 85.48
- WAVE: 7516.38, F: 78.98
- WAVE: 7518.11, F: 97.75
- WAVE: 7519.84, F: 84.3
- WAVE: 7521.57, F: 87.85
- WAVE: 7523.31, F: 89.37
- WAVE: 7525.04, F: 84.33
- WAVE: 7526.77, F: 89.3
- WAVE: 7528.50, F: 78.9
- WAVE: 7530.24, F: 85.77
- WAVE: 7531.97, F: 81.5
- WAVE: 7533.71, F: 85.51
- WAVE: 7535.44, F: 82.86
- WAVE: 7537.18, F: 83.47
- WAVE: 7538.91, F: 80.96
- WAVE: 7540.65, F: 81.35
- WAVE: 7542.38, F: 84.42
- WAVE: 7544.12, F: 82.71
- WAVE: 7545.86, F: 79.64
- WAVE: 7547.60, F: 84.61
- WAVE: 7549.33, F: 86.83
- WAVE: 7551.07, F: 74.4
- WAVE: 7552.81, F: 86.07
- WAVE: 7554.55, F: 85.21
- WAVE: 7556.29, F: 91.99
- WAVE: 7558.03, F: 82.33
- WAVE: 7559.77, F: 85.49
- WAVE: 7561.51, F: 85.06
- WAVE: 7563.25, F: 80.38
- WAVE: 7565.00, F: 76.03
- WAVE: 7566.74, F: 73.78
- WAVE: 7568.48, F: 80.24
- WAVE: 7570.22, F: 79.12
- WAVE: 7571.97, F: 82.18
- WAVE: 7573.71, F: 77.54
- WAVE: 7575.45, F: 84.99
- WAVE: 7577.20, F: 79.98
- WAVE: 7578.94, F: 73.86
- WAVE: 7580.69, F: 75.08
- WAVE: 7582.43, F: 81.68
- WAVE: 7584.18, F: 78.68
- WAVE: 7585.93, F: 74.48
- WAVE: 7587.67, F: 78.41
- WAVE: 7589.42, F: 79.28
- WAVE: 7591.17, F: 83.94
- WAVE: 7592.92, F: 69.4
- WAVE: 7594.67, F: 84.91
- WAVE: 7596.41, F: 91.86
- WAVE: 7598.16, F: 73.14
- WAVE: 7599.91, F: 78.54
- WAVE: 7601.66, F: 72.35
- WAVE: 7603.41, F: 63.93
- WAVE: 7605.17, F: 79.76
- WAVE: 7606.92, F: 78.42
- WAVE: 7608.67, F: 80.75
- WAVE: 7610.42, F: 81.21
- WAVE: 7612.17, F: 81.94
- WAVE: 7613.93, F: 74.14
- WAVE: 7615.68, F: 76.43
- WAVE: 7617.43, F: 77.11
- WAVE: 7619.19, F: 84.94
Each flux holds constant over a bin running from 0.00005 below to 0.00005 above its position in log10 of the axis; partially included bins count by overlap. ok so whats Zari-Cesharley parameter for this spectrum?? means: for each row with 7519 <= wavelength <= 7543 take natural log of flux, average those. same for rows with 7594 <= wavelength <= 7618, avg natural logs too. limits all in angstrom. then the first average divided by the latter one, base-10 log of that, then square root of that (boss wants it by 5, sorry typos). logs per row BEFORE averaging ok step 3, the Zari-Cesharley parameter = 0.088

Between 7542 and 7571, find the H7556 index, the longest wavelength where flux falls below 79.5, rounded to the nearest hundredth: 7570.22 angstrom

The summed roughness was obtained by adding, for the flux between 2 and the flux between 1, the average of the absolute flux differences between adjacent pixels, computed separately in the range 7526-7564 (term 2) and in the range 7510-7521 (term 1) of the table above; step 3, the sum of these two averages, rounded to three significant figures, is 14.2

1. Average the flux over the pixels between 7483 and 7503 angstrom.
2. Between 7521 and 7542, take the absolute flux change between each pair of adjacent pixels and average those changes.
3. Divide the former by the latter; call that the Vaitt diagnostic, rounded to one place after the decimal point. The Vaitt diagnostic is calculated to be 20.4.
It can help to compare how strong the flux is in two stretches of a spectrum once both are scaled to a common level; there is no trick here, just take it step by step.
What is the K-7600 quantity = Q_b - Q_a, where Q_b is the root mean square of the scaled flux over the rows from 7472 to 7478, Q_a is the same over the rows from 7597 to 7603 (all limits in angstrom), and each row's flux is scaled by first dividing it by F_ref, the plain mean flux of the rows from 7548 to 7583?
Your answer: 0.18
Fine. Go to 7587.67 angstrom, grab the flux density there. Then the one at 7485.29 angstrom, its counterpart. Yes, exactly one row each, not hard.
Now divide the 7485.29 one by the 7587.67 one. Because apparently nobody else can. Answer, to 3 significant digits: 1.01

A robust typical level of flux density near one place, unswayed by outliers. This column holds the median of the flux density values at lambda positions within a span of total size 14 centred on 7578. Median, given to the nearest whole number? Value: 79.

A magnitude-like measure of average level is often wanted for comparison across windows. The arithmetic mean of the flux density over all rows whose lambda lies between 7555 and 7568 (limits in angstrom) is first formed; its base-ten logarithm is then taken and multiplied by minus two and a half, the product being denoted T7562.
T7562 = -4.79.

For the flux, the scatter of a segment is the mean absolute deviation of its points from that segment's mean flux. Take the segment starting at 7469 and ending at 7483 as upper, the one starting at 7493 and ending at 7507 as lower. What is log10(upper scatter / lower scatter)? -0.16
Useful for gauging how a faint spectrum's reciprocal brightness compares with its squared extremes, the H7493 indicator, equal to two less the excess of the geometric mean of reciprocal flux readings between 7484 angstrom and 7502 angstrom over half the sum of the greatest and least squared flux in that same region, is 6338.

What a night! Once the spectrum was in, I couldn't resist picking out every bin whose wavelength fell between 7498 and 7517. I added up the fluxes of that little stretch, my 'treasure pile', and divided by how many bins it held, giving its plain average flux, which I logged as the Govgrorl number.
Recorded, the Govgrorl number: 81.7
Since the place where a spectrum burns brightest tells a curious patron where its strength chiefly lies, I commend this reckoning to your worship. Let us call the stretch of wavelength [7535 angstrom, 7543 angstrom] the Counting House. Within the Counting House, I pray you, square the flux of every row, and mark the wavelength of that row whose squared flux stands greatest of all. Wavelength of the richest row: 7542.38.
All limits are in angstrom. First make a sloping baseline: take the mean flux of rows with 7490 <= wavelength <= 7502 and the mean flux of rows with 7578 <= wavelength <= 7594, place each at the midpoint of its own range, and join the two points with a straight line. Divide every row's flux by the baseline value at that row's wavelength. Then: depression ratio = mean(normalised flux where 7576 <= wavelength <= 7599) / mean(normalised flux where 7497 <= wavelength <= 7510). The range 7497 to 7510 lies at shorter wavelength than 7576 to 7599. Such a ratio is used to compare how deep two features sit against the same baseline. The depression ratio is 0.98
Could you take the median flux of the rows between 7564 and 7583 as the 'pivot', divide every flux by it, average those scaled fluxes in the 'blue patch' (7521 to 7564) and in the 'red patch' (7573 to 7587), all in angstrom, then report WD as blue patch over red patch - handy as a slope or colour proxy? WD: 1.07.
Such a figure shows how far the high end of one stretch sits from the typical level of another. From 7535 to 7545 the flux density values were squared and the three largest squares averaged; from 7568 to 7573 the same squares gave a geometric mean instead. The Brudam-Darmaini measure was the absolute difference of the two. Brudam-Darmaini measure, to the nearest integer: 506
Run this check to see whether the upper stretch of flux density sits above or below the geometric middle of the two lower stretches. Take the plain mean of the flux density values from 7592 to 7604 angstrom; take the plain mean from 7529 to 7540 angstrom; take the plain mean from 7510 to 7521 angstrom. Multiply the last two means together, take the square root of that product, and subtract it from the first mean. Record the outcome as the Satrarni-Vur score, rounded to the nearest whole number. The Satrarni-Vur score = -7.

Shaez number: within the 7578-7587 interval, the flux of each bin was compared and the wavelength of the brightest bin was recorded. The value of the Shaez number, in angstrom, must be 7582.43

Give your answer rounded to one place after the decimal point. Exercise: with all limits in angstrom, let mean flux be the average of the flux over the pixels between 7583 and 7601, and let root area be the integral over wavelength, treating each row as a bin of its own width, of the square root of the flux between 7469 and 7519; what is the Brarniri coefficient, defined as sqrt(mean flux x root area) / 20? 9.5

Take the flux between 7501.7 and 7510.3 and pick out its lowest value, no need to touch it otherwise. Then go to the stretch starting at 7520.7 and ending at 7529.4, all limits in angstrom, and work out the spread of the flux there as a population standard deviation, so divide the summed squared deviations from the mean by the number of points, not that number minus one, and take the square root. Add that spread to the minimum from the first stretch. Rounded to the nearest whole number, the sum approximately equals 79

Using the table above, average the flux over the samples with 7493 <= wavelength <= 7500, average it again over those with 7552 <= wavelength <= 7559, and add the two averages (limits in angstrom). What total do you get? 166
